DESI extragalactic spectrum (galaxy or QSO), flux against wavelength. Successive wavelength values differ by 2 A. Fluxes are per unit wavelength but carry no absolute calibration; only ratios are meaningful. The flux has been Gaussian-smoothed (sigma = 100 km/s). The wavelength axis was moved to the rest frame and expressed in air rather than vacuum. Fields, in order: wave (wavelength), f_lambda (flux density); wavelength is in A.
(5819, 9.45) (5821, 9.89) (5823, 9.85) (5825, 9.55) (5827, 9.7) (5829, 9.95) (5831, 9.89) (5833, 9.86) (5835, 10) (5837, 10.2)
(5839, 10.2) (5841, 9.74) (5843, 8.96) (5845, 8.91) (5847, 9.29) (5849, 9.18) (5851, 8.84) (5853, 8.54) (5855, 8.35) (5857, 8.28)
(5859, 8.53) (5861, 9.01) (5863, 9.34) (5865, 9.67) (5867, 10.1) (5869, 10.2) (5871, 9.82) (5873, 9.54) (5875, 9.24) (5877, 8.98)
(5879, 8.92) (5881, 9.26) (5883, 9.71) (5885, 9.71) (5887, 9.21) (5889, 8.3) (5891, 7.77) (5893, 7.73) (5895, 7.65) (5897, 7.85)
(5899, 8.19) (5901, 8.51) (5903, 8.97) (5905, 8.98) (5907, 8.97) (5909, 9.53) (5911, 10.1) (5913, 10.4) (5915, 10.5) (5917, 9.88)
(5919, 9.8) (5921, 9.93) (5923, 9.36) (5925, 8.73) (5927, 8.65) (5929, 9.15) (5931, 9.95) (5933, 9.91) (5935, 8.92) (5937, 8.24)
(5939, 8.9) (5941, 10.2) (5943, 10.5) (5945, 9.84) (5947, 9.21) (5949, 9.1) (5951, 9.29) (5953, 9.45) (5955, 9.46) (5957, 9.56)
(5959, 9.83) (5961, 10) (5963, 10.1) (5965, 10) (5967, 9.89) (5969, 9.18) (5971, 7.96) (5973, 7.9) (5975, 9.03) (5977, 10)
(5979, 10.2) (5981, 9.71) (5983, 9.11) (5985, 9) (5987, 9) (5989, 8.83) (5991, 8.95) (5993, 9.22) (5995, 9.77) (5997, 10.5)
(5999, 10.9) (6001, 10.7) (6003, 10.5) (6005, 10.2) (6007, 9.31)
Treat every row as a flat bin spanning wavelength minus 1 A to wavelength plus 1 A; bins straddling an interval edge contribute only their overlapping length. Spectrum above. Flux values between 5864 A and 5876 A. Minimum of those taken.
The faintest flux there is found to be 9.24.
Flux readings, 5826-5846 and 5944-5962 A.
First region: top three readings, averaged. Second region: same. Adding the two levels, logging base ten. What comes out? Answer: 1.302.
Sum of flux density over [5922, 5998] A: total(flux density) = 357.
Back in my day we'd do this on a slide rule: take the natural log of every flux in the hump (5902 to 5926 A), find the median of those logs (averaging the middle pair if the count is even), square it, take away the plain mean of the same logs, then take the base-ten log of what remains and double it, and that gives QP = 0.921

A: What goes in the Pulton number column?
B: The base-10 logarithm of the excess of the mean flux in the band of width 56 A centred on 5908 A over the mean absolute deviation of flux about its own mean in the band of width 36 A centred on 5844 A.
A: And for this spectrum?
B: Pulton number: 0.932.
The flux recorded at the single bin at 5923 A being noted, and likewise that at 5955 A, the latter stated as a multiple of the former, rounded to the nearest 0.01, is 1.01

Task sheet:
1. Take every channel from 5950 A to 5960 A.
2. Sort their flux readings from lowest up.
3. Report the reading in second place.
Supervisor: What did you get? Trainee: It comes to 9.45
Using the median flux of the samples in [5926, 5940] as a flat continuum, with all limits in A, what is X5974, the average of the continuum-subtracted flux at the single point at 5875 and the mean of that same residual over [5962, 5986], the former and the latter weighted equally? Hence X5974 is 0.37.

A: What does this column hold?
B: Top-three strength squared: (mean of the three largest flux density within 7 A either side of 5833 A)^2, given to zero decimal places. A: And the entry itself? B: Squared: 103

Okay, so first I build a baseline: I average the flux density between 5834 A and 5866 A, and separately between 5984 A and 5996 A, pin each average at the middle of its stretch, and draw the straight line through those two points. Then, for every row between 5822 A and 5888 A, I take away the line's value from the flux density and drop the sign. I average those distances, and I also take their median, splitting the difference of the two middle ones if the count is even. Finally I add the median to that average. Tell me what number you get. 1.03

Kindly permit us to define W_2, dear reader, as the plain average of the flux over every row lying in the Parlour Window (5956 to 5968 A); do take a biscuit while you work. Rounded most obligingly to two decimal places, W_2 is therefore 9.90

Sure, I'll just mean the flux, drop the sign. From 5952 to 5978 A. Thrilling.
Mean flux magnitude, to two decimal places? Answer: 9.41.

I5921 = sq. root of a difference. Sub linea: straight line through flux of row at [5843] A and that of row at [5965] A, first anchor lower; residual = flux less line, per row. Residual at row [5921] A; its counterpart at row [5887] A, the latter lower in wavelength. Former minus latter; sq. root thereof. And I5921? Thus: 0.66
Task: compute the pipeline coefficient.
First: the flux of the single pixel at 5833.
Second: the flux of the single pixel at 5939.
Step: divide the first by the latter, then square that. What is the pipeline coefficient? 1.2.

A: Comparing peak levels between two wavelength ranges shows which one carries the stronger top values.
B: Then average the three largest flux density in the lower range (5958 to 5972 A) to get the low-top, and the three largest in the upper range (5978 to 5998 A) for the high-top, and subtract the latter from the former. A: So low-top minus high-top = -0.12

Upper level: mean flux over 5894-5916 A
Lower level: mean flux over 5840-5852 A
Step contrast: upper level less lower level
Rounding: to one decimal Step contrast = -0.1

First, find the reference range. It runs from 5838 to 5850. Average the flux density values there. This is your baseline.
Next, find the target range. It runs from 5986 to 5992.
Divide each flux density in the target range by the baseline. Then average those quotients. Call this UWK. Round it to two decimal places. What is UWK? 0.95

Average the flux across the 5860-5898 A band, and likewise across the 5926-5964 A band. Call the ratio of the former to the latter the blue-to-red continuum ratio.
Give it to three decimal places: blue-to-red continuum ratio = 0.954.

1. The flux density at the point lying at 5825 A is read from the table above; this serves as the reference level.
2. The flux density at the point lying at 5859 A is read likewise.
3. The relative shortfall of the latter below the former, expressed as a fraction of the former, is 0.11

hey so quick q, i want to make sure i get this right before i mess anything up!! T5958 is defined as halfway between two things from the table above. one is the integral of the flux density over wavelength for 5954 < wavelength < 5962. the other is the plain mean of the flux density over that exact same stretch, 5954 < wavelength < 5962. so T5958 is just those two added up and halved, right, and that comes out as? 44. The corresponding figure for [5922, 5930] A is 40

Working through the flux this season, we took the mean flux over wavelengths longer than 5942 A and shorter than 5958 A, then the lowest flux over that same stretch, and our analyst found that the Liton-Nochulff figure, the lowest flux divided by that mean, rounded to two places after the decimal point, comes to 0.95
